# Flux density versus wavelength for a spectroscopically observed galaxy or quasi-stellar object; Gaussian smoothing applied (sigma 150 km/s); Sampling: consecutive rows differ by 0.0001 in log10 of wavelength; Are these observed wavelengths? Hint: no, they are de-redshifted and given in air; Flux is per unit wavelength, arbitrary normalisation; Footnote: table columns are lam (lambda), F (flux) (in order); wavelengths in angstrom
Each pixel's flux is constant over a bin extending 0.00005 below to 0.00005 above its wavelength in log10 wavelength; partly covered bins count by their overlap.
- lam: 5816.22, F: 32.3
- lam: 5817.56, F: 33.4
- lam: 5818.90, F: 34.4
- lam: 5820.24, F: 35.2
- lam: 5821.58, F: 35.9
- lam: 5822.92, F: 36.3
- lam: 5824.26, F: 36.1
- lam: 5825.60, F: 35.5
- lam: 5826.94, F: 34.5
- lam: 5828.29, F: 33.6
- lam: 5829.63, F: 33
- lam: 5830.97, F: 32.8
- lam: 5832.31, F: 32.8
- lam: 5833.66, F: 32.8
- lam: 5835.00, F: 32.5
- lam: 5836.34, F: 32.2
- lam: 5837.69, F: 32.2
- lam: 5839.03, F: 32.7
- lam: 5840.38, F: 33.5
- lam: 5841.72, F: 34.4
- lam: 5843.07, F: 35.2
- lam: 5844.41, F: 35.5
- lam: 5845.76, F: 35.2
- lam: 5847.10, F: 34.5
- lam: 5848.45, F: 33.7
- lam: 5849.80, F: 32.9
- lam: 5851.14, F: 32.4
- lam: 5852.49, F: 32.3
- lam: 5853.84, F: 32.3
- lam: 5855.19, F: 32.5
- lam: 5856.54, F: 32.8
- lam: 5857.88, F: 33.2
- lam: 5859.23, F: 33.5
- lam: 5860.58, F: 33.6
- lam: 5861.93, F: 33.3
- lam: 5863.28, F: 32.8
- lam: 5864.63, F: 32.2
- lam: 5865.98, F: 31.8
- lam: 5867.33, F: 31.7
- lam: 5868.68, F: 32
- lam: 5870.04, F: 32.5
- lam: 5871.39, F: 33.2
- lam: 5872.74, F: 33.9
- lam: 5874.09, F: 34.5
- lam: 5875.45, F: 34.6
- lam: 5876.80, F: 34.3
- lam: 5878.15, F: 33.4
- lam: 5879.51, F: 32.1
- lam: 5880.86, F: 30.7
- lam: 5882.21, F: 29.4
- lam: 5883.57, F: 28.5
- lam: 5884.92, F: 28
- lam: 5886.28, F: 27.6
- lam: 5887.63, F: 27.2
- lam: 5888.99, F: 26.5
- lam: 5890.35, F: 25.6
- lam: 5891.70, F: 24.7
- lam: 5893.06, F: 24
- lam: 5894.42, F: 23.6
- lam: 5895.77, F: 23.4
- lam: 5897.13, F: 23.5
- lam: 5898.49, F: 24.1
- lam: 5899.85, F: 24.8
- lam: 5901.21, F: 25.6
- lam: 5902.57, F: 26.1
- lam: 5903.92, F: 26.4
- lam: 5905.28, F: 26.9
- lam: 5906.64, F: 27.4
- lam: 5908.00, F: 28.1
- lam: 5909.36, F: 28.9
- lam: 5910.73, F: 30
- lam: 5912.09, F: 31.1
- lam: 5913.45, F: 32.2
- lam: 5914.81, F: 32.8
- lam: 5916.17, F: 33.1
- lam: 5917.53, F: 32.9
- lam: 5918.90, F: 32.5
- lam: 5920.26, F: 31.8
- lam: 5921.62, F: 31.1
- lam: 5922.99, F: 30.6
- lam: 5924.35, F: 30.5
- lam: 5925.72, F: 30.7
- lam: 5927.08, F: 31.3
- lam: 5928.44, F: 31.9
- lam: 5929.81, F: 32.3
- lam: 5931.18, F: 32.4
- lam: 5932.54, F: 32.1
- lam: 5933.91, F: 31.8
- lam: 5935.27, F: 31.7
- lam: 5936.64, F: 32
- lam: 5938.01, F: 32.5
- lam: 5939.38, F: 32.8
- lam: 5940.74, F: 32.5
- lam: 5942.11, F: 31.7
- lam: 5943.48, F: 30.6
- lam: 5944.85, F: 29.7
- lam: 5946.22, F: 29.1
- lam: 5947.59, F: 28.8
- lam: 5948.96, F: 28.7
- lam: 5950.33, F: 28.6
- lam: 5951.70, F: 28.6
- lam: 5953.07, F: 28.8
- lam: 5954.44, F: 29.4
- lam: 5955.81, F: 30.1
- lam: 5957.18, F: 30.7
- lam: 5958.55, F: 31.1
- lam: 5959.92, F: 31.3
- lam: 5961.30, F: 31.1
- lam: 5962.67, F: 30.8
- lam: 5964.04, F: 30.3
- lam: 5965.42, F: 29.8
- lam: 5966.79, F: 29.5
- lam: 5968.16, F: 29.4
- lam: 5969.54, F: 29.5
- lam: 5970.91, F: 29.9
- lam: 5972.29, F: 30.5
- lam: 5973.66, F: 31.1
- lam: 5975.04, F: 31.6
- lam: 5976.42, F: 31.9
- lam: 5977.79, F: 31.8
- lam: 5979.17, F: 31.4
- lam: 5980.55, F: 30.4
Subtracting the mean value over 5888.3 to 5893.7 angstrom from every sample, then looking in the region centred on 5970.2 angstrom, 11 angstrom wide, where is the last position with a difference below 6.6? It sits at 5975.04 angstrom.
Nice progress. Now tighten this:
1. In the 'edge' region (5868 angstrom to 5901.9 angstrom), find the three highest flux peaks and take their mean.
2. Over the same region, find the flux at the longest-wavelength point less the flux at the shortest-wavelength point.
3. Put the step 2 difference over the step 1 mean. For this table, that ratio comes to -0.19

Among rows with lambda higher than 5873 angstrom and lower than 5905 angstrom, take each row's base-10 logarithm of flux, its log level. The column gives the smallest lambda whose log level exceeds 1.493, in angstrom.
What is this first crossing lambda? 5874.09 angstrom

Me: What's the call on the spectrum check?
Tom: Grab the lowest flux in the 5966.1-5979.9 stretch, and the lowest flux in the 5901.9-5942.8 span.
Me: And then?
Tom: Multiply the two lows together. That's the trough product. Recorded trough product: 767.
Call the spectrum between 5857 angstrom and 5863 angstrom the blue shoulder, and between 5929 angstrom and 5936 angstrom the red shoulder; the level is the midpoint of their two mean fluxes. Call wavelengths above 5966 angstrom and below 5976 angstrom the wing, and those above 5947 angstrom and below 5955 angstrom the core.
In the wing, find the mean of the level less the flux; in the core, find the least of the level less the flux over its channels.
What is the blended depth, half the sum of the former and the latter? 2.9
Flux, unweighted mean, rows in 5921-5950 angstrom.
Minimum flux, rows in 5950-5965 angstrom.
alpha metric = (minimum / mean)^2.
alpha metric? 0.84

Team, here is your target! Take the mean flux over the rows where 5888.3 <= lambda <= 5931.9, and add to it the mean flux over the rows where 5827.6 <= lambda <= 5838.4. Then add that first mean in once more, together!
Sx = 90.0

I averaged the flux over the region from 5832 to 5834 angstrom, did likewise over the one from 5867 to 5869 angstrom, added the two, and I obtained 65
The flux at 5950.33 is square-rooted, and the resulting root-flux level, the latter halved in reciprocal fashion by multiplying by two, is 10.7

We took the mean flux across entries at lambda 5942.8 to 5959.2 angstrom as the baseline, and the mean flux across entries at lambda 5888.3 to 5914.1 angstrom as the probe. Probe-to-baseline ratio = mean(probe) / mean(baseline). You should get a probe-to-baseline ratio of 0.90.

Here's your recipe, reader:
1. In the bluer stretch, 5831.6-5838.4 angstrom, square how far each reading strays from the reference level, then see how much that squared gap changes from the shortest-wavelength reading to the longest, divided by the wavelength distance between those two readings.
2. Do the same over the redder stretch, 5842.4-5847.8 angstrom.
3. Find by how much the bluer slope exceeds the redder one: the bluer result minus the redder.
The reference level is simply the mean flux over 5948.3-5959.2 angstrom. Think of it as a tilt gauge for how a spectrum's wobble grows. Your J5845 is 1.2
